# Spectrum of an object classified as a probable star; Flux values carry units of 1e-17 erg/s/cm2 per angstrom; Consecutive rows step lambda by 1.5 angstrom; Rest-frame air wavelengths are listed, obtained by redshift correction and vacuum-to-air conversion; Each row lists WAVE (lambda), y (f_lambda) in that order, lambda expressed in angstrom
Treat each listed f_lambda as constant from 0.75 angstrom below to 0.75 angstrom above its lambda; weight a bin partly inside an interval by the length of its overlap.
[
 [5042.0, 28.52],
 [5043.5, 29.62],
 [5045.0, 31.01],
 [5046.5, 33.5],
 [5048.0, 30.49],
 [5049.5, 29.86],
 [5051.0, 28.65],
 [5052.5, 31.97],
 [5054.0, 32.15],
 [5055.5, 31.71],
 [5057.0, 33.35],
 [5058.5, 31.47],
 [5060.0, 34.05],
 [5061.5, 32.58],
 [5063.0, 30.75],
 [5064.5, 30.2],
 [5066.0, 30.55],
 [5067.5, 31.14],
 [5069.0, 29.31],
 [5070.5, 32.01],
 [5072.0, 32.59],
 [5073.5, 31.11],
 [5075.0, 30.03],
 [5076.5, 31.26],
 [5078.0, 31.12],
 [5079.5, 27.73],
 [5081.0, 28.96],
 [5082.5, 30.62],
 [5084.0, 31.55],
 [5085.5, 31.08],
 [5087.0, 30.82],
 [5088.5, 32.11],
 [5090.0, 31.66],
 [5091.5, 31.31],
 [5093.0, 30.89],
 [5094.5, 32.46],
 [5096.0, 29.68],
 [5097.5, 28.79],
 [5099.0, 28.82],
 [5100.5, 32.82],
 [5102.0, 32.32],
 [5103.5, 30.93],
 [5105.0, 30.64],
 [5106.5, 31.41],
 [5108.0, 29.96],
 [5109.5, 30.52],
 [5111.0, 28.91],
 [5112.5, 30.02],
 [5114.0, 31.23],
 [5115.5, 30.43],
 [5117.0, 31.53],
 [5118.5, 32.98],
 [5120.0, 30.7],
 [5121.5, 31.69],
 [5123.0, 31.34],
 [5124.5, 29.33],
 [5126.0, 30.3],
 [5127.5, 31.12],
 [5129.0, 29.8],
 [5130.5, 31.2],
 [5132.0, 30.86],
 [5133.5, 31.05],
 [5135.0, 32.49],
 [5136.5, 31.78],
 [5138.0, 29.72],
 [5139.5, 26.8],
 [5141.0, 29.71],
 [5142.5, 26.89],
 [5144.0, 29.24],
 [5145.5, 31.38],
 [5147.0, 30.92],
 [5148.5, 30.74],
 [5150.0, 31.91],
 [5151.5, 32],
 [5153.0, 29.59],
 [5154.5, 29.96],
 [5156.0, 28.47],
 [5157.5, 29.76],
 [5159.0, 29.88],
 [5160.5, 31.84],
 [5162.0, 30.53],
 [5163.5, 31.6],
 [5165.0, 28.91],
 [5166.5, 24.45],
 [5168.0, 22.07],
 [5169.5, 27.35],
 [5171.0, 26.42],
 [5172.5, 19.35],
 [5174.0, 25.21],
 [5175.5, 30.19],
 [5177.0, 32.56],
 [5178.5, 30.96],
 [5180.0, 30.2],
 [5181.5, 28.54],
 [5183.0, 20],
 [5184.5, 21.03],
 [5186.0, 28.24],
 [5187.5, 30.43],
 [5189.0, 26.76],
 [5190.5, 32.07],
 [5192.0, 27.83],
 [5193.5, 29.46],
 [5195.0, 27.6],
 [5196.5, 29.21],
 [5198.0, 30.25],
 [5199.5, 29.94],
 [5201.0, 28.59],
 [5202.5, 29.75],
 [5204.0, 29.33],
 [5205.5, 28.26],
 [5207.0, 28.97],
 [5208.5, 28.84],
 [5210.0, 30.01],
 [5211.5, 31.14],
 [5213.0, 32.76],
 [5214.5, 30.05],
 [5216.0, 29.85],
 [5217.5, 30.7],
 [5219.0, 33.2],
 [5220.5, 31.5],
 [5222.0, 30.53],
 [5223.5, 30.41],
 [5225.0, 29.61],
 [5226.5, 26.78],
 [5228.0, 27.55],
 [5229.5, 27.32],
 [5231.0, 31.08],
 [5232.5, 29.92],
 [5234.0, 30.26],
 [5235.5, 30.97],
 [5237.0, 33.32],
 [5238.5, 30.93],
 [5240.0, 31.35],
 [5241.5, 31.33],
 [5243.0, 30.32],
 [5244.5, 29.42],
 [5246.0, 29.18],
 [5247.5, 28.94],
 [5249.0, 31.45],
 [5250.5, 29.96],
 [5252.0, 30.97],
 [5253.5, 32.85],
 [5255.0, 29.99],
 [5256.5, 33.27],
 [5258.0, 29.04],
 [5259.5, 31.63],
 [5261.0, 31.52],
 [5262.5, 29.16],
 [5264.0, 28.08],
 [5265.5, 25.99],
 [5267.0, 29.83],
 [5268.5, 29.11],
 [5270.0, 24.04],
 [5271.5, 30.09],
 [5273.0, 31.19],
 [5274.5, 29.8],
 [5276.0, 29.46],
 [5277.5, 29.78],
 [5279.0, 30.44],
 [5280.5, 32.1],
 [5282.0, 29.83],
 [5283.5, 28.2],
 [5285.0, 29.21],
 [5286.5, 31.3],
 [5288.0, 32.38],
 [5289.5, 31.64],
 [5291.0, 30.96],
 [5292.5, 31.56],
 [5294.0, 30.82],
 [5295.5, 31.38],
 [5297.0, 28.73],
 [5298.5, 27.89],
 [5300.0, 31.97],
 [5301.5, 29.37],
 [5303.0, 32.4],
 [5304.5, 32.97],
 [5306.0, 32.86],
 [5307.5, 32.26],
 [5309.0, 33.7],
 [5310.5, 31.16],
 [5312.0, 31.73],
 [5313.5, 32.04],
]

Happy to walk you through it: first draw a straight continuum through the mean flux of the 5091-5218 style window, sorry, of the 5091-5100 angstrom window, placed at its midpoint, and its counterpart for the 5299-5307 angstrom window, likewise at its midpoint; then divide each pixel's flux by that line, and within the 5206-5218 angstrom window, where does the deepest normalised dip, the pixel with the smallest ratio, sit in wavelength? 5208.5 angstrom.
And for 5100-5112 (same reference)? 5111.0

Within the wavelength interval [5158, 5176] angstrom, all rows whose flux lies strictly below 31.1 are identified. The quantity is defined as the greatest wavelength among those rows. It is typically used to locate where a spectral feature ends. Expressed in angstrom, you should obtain 5175.5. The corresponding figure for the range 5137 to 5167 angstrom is 5166.5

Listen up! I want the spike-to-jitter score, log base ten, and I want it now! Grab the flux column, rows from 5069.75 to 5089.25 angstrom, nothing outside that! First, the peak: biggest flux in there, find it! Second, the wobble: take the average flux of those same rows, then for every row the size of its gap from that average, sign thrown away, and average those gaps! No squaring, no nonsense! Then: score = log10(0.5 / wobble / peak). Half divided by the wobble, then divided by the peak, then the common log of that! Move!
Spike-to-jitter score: -1.78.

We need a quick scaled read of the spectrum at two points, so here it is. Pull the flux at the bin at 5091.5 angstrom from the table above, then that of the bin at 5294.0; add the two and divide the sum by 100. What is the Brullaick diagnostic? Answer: 0.621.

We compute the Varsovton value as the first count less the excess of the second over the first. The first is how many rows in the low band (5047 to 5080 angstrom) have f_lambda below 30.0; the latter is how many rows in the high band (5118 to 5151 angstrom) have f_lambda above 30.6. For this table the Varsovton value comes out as -6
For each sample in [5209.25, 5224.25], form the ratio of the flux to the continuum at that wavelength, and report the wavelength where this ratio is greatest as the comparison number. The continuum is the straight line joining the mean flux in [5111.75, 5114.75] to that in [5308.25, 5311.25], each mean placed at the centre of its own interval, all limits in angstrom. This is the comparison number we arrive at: 5219.0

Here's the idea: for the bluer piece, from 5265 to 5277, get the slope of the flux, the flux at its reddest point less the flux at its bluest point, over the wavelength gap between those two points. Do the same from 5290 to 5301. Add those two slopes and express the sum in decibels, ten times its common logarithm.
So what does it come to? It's -3.5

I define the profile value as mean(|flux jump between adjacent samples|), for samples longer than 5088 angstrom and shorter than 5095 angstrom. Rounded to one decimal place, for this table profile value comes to 0.7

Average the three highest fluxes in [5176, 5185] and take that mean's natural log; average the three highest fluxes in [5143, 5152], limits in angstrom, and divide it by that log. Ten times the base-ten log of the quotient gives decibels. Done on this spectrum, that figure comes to 9.65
